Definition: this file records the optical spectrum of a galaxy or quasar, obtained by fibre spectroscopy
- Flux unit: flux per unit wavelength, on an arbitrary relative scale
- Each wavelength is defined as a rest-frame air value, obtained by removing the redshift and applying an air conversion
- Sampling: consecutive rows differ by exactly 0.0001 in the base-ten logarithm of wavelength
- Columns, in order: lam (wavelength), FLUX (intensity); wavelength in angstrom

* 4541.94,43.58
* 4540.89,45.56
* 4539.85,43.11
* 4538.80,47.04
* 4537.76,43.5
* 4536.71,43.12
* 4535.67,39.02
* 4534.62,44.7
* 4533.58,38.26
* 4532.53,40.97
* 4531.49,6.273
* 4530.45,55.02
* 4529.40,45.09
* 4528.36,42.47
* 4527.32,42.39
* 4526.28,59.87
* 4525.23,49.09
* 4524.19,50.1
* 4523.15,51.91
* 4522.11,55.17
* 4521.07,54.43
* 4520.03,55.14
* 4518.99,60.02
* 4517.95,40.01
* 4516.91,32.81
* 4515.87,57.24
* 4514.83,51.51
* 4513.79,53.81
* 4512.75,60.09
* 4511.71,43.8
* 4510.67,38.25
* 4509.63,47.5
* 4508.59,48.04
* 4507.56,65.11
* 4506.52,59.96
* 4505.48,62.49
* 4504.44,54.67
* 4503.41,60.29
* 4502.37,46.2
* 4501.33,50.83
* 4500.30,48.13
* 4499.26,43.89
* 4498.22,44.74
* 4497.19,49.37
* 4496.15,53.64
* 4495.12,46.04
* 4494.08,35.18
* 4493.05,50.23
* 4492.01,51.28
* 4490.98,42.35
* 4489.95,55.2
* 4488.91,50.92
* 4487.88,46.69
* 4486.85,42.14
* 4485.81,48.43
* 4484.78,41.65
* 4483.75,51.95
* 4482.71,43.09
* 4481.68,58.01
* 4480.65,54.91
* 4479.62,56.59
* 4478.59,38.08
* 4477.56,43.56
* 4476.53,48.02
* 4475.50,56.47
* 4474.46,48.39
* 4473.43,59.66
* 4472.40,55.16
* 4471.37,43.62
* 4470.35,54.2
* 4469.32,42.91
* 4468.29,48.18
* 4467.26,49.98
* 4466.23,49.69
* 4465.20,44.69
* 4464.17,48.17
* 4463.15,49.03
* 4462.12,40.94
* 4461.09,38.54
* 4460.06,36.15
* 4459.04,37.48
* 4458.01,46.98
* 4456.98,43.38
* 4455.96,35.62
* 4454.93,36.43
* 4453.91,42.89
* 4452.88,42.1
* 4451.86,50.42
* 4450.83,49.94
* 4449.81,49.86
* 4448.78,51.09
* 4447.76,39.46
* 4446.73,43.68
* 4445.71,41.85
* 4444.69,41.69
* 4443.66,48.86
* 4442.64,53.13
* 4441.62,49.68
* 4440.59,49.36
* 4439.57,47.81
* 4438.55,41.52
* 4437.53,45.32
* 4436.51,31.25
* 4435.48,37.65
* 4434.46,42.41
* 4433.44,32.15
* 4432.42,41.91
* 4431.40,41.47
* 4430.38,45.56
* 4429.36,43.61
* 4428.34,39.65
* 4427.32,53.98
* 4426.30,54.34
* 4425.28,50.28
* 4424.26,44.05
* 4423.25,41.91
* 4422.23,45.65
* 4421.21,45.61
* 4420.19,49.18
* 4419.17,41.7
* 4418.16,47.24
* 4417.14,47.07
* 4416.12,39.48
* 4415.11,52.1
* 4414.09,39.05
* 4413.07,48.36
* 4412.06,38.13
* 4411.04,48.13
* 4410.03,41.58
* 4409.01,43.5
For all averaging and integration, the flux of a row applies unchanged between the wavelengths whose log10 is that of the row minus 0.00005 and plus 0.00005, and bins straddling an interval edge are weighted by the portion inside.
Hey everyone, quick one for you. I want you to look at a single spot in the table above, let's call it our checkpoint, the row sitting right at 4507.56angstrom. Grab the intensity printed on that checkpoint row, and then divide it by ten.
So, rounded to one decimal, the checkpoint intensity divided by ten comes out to 6.5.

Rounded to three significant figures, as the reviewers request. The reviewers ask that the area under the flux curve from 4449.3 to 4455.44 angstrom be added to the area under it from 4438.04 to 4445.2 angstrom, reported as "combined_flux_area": 618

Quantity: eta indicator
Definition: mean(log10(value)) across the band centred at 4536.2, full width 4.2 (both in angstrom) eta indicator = 1.63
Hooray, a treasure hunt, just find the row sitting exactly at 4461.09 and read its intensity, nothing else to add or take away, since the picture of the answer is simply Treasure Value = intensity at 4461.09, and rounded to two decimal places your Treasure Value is 38.54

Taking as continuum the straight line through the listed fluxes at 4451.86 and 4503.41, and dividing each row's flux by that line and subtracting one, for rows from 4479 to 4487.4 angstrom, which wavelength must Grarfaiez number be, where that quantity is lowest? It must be 4484.78 angstrom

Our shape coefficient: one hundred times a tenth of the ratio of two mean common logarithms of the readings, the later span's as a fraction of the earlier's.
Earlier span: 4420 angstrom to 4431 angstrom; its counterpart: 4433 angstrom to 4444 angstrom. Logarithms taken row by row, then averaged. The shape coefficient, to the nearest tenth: 9.8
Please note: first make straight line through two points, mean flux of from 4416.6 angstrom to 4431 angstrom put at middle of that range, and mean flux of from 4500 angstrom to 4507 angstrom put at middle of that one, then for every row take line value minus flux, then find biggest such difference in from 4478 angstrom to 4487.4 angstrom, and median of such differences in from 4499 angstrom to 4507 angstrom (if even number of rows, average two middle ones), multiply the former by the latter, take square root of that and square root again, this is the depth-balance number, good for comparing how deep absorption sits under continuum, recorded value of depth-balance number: 2.3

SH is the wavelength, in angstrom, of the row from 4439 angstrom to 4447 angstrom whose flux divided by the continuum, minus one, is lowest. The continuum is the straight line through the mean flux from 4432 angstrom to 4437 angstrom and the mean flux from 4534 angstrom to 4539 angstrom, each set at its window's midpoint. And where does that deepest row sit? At 4444.69 angstrom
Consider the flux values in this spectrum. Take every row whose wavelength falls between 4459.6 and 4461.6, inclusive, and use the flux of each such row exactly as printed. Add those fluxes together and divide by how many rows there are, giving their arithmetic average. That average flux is 37.3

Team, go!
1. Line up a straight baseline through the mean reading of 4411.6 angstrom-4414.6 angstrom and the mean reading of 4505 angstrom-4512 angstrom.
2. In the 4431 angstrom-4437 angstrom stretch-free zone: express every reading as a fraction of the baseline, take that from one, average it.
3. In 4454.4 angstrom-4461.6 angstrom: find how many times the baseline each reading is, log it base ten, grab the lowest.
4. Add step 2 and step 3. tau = 0.03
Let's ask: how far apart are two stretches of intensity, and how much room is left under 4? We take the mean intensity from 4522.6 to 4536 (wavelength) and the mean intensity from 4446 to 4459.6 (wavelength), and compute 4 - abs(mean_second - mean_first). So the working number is 4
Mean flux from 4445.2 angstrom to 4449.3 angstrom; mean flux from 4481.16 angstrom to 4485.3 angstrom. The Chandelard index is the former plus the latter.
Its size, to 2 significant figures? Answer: 93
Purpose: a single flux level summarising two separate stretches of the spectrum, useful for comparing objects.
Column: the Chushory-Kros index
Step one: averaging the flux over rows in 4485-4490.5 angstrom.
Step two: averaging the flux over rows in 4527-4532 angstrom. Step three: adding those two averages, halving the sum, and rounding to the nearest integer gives 43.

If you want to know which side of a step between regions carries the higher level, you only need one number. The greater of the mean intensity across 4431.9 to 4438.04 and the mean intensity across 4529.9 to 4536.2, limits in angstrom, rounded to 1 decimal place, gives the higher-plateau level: 38.4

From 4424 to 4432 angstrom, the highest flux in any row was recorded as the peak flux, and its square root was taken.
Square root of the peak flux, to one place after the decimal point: 7.4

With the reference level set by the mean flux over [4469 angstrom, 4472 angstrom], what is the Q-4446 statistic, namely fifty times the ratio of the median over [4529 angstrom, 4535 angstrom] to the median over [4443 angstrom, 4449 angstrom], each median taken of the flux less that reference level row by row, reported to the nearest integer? 49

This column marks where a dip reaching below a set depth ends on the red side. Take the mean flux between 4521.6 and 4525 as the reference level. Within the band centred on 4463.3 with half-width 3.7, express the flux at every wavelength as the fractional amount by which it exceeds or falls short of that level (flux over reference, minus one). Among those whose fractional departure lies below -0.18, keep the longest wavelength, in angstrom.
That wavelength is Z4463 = 4462.12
